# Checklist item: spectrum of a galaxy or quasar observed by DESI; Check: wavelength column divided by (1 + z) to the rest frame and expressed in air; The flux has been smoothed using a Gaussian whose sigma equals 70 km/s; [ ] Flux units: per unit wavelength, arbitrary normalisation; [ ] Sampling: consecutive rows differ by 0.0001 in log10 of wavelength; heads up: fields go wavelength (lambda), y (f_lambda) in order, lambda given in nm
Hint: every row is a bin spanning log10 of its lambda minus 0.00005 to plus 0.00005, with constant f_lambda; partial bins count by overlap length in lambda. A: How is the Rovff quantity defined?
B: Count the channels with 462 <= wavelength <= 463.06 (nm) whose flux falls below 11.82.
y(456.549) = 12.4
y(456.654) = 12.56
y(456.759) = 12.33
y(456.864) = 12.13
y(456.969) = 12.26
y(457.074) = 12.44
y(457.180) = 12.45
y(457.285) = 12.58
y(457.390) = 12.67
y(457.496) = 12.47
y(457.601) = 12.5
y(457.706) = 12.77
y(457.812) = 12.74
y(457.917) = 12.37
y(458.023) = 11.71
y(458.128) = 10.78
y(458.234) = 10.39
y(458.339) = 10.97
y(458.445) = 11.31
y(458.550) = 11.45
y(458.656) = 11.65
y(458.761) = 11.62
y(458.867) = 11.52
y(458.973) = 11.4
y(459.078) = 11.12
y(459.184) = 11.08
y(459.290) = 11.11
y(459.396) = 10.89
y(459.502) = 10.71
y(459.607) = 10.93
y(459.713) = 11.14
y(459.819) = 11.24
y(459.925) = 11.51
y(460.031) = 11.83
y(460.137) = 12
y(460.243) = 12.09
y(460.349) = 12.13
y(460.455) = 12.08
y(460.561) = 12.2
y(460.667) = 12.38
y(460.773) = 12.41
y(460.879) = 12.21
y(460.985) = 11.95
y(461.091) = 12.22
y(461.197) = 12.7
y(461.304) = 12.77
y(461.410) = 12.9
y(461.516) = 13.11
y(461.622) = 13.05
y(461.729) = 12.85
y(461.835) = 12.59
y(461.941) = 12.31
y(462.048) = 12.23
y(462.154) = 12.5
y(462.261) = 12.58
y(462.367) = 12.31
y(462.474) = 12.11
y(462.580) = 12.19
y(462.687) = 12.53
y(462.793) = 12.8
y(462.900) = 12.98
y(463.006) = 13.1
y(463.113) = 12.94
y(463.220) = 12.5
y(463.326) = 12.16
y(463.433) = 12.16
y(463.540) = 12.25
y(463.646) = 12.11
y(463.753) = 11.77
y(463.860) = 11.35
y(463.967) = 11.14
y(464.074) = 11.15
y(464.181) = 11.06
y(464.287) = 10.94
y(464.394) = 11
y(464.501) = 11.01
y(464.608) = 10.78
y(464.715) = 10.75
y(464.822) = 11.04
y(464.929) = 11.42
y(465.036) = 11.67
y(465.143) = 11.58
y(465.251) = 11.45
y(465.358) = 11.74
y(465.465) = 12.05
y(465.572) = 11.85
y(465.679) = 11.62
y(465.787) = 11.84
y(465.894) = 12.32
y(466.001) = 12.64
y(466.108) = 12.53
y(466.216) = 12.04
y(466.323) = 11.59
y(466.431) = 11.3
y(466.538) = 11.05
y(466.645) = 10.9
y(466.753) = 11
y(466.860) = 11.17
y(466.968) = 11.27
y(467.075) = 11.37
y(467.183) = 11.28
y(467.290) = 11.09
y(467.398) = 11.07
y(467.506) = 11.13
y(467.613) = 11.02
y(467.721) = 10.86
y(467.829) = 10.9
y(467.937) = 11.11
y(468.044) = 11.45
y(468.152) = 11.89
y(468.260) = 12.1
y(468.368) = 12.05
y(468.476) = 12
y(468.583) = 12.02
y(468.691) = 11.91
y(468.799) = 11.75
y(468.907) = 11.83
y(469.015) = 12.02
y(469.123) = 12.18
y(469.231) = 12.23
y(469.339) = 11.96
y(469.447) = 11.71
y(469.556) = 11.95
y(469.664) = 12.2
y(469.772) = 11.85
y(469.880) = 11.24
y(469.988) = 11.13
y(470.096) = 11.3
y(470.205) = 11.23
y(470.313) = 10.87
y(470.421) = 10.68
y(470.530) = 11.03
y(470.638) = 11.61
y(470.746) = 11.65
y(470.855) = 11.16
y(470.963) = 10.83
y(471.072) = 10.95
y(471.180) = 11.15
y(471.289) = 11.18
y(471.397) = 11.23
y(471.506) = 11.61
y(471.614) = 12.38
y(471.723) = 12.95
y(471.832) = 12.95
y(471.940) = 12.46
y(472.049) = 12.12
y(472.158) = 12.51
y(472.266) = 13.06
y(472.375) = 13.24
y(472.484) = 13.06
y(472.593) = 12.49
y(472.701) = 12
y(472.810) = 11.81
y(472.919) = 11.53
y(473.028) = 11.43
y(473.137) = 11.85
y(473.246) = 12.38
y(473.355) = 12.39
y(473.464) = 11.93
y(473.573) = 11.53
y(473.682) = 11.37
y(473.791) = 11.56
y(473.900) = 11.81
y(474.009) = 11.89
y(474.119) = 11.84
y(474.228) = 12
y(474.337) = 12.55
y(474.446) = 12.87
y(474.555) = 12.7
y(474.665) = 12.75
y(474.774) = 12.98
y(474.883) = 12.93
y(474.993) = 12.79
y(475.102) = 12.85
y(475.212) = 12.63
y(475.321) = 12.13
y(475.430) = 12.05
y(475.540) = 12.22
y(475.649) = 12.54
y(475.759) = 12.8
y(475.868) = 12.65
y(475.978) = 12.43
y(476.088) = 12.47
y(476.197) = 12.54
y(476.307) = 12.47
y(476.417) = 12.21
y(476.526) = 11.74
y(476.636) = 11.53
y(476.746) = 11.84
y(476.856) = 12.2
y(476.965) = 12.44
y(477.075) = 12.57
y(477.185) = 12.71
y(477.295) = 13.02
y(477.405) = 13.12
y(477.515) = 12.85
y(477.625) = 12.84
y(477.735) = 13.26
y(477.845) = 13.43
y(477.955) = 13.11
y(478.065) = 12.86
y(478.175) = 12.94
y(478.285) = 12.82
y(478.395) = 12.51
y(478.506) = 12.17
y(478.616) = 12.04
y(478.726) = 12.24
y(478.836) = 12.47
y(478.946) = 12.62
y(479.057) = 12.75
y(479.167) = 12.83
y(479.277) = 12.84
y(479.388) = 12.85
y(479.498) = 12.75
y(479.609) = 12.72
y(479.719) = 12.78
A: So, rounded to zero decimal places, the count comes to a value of 0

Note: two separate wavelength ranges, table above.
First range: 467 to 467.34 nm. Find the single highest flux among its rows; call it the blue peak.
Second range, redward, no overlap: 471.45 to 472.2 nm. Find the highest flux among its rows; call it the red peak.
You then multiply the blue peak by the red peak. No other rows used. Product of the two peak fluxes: 147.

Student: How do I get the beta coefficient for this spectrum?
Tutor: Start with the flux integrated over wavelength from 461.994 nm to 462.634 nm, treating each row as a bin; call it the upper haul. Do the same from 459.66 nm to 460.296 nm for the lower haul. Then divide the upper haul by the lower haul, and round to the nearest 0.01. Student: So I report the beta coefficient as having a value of 1.06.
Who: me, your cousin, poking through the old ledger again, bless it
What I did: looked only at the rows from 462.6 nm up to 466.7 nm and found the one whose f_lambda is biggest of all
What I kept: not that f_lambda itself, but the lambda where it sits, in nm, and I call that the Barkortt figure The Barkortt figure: 463.006 nm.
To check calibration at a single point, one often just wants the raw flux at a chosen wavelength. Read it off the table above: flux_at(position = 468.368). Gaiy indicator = 12.05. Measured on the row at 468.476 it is 12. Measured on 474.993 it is 12.79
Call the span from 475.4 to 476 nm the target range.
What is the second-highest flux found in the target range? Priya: 12.65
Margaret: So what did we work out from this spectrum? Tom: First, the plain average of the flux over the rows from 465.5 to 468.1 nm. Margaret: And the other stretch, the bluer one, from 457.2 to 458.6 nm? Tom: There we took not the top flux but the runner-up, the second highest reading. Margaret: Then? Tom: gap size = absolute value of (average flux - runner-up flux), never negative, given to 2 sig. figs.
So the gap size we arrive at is 1.3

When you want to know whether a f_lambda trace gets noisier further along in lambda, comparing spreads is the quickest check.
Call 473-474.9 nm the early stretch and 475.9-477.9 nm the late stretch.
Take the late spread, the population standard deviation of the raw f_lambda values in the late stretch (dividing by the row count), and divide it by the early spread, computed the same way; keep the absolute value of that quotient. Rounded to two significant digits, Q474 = 0.94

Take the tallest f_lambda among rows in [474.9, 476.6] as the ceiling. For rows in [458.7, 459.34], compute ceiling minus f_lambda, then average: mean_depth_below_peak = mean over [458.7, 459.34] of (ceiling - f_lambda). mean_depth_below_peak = 1.5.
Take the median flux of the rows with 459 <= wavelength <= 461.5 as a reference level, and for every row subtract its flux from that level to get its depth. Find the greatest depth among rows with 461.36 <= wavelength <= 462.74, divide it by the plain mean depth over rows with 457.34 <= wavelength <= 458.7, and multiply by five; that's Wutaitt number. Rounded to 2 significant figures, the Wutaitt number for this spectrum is -3.2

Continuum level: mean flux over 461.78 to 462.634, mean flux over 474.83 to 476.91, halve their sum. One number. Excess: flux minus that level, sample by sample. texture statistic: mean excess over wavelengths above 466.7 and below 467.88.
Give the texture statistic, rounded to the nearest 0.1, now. -1.3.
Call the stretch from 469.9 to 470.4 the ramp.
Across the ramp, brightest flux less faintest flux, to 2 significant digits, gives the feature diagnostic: 0.43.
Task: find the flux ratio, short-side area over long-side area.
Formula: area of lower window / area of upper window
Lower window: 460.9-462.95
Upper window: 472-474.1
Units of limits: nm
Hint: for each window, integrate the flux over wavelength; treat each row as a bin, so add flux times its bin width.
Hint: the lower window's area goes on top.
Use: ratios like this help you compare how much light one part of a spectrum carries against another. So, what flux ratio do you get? 1.01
